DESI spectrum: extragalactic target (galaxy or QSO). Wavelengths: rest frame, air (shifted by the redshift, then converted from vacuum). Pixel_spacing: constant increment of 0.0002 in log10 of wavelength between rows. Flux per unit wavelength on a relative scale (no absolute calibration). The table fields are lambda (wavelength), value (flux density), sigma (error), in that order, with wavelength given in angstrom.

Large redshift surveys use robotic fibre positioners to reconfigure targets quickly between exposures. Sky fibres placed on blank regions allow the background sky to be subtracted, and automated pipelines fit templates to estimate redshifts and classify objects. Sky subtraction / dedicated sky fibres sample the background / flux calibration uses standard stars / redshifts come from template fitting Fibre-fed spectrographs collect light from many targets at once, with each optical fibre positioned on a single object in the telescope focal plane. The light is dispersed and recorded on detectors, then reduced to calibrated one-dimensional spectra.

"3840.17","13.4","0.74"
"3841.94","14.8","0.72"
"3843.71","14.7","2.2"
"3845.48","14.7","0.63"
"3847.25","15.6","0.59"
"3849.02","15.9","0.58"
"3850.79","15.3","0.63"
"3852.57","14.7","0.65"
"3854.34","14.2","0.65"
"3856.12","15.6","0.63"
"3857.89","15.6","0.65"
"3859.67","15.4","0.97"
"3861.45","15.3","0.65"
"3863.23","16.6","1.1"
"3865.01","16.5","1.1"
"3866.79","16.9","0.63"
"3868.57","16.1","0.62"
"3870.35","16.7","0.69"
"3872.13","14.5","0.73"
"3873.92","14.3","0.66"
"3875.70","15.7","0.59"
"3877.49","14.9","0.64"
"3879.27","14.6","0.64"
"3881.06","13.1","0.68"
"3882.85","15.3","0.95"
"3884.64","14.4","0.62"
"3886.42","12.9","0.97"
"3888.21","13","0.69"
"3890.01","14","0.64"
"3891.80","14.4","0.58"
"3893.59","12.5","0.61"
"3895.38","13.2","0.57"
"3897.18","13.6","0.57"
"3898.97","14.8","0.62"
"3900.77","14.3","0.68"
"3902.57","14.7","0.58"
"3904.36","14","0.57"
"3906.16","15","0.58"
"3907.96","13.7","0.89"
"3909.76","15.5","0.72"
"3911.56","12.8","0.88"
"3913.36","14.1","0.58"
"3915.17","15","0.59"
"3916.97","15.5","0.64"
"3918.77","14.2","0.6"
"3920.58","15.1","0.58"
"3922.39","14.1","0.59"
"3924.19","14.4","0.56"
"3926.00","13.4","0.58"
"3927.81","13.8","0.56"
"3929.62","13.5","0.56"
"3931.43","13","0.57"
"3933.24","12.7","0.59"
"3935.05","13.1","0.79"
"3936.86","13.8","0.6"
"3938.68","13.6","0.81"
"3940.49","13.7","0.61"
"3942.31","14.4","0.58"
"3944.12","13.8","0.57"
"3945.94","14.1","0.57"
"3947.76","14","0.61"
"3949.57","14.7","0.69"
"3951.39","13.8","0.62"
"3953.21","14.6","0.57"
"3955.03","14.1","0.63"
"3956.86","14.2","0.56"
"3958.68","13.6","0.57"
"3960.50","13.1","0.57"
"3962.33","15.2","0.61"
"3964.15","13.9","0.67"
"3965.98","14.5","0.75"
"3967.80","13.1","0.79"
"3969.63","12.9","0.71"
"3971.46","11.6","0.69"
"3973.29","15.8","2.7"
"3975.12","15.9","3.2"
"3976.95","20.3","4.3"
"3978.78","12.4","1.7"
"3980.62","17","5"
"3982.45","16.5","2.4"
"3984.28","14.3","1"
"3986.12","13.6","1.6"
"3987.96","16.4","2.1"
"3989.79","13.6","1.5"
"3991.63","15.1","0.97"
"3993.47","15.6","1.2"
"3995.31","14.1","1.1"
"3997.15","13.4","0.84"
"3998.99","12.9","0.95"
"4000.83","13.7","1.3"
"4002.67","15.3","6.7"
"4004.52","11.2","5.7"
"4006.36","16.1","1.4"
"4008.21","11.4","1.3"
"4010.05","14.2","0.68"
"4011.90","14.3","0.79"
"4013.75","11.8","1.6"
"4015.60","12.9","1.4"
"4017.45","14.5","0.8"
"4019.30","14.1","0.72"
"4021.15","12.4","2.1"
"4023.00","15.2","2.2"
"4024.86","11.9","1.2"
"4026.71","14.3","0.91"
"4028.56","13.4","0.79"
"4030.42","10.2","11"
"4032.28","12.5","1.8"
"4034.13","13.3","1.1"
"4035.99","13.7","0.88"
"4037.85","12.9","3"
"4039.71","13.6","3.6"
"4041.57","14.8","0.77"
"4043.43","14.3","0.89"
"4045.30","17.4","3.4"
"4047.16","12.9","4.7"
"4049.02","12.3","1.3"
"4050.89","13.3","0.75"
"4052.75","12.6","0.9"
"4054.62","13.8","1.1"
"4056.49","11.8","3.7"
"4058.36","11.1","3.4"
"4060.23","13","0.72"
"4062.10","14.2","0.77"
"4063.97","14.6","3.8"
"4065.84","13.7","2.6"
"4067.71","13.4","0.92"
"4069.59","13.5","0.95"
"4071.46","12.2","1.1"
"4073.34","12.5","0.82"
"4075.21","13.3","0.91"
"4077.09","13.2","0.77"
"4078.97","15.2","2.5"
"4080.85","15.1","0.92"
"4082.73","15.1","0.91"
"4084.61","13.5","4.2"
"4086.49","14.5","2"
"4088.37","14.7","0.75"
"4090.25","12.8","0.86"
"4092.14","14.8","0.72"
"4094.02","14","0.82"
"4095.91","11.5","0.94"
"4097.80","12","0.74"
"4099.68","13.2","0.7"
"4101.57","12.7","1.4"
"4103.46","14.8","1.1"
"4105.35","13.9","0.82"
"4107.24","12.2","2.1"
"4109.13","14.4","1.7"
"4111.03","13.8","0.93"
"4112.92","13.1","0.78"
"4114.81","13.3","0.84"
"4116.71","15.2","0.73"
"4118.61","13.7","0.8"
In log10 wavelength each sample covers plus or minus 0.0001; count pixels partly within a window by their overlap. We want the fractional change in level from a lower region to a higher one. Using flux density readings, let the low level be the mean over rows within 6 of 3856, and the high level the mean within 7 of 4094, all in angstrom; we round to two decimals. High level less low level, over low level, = -0.12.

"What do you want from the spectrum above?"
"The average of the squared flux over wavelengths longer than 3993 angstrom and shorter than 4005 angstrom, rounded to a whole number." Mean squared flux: 191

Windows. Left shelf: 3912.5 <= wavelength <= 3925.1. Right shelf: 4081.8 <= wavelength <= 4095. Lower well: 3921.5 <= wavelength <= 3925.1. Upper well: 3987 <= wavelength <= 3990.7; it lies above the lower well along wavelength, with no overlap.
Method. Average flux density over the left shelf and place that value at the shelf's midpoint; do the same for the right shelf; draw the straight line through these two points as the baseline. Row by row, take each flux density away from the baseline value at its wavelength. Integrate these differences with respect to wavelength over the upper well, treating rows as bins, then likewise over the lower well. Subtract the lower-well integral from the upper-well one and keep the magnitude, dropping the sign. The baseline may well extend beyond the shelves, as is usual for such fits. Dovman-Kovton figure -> 3.3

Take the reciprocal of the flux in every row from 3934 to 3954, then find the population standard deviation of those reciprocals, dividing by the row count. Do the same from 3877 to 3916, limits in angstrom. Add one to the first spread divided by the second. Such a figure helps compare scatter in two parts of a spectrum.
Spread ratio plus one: 1.5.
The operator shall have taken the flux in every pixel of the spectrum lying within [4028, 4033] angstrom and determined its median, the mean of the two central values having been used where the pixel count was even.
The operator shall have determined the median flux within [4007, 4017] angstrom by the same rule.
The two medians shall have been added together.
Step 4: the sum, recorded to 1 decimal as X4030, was 25.4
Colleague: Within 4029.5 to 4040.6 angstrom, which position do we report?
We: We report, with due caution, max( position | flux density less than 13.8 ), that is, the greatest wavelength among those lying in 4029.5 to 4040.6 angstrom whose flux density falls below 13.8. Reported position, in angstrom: 4039.71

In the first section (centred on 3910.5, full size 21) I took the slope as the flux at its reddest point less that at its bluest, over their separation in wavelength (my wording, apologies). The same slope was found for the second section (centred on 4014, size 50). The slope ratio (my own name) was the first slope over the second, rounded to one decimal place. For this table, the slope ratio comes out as -2.8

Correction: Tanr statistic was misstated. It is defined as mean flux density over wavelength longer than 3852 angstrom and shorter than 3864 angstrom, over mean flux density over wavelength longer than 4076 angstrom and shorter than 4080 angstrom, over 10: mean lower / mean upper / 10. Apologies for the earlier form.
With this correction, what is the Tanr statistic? 0.108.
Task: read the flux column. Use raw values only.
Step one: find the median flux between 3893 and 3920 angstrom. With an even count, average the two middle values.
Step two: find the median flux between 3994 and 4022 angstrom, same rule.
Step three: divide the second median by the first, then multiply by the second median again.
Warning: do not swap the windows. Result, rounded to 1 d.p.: 13.2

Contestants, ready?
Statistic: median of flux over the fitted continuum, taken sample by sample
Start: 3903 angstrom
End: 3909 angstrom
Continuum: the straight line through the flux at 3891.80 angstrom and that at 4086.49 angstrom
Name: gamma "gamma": 0.97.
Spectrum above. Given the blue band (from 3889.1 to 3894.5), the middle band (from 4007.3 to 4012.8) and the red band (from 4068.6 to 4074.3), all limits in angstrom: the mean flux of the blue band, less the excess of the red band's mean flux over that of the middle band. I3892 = 14.2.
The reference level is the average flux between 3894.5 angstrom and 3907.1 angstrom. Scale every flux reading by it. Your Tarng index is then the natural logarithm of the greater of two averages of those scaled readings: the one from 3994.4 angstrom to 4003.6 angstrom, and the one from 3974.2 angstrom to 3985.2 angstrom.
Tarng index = 0.12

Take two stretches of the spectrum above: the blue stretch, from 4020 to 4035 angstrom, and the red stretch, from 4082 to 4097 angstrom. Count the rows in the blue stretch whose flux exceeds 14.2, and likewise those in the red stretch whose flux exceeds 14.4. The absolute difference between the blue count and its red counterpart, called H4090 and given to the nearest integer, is 2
